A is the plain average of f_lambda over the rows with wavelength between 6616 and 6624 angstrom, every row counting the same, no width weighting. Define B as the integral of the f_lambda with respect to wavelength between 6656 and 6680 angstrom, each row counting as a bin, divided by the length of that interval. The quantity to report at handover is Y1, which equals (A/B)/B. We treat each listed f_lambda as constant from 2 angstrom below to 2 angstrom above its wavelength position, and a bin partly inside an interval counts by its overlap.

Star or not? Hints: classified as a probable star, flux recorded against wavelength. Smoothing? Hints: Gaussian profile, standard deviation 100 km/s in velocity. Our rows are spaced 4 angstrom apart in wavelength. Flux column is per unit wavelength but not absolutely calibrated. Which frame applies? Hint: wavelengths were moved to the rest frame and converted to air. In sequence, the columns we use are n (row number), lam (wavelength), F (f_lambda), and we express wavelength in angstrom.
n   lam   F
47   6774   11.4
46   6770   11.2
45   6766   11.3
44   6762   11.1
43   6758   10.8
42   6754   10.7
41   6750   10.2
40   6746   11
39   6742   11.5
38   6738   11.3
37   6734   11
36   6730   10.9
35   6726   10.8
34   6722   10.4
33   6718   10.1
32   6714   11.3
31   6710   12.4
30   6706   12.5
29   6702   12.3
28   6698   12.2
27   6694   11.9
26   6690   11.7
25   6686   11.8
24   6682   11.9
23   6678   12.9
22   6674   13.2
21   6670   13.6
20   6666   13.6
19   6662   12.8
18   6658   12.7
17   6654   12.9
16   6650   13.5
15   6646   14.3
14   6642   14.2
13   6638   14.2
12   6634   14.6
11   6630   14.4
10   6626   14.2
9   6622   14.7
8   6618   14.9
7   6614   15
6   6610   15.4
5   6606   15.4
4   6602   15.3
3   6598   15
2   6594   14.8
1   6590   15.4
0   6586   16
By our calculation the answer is 0.086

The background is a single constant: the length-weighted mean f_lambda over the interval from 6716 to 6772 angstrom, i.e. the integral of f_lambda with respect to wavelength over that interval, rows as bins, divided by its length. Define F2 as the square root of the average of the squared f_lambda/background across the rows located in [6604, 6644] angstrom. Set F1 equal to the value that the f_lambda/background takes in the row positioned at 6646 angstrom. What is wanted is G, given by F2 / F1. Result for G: 1.03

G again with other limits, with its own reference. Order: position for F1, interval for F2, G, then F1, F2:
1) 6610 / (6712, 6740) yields 0.70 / 1.42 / 1.00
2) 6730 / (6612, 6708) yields 1.23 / 1.00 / 1.23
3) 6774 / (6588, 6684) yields 1.24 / 1.05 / 1.30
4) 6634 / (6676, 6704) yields 0.83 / 1.34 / 1.11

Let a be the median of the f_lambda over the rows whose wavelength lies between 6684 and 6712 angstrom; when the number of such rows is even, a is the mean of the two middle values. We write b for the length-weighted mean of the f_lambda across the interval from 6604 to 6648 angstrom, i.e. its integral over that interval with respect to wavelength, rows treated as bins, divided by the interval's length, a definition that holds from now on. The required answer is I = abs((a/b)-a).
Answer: 11.4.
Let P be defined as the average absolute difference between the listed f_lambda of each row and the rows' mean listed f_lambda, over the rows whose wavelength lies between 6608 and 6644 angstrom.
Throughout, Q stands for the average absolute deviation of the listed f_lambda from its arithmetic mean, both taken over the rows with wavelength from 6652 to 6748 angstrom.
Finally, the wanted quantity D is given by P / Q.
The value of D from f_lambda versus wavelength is 0.4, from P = 0.34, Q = 0.81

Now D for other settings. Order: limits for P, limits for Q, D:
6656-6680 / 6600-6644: 0.8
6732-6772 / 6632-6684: 0.4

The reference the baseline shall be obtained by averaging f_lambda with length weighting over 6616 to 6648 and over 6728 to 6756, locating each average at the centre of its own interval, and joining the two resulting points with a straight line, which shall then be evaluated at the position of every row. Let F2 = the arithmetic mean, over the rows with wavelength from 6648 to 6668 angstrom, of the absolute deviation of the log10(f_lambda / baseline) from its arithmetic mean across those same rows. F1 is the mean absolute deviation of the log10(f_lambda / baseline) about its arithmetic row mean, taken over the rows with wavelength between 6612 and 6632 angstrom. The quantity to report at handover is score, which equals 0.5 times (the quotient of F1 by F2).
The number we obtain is 0.2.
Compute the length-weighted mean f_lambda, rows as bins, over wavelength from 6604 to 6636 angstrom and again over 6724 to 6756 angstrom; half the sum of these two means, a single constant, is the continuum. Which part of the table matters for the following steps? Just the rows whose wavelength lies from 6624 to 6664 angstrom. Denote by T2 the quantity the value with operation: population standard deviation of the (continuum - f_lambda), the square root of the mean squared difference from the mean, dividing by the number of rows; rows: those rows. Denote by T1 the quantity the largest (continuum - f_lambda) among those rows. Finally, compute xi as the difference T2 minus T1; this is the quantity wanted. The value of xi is 0.5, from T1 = 0.2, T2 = 0.70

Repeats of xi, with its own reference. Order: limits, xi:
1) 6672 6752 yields -1.9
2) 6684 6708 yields -0.9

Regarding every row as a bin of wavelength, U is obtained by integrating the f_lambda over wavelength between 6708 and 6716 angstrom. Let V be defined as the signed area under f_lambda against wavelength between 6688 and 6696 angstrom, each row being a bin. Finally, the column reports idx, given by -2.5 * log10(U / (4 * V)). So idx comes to 1.50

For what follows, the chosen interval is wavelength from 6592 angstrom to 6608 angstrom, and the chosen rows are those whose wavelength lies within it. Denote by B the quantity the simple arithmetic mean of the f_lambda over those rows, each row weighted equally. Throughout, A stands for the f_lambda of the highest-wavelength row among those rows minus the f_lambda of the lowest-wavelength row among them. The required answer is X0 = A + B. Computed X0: 16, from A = 0.6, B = 15.1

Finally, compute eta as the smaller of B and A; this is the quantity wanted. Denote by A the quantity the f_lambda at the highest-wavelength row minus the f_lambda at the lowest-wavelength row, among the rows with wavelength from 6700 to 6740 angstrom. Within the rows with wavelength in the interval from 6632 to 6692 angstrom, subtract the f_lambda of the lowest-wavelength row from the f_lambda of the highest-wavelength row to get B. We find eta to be -2.9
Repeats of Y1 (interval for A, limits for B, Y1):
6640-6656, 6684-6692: 0.099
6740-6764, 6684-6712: 0.074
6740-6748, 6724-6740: 0.093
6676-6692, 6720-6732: 0.105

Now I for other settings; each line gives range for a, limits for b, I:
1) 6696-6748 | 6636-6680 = 10.5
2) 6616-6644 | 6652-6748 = 13.2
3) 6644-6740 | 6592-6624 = 11.4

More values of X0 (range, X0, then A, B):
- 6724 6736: 11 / 0.2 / 10.9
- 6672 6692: 11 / -1.5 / 12.3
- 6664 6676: 13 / -0.4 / 13.5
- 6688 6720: 10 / -1.6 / 11.8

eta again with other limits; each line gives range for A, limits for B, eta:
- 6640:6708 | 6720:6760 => -1.7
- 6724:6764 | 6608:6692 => -3.7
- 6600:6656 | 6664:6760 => -2.8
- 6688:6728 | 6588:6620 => -0.9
